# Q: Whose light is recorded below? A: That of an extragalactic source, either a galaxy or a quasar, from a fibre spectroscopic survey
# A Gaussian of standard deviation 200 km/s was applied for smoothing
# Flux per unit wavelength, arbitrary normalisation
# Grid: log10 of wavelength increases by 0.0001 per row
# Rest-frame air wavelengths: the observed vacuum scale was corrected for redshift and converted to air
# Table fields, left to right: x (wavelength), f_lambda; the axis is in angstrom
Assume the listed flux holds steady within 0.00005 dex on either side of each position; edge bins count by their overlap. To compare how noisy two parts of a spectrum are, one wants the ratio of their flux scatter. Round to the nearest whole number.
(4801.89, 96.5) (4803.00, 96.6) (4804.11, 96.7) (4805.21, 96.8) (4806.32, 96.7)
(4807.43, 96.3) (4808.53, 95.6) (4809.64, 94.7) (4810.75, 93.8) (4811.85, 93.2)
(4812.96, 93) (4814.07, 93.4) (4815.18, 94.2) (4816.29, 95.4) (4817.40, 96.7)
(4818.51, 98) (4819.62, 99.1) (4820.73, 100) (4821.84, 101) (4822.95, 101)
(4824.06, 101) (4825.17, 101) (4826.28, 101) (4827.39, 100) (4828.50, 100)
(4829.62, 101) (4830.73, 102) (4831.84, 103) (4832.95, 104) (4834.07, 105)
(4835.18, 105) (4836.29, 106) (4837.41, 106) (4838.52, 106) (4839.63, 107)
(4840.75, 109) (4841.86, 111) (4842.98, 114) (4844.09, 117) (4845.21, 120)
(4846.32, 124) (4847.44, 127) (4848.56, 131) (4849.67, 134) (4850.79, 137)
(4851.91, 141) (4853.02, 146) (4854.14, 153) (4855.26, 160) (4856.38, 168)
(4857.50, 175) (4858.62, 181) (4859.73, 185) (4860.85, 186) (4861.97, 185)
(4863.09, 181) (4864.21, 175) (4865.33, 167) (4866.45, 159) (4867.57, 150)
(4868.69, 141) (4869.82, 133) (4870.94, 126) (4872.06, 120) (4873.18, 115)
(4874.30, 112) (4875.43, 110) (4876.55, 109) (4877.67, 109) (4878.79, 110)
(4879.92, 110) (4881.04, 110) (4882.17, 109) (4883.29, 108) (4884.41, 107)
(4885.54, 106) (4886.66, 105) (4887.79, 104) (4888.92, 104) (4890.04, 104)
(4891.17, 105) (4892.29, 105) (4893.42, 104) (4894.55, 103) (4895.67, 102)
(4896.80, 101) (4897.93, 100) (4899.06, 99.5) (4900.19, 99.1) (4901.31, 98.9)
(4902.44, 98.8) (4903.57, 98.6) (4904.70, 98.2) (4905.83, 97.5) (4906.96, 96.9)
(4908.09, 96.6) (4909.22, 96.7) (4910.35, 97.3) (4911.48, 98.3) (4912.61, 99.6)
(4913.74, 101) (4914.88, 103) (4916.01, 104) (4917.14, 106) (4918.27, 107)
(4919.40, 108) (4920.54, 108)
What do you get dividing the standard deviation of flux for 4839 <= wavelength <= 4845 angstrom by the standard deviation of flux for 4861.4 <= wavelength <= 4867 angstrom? 0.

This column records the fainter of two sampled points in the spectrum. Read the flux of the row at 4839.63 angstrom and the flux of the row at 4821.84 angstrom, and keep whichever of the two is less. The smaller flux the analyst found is 101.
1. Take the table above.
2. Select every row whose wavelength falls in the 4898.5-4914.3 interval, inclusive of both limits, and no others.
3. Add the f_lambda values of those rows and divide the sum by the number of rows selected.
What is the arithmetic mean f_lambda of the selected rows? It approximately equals 98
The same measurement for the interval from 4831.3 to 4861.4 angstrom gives 132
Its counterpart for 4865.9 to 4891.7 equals 116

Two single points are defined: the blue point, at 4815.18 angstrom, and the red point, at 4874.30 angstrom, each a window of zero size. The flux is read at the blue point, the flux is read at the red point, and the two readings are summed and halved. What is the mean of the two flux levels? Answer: 103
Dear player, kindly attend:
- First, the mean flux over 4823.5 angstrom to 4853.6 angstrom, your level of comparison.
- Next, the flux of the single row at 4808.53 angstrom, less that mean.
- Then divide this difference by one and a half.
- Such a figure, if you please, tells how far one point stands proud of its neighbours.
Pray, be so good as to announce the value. -12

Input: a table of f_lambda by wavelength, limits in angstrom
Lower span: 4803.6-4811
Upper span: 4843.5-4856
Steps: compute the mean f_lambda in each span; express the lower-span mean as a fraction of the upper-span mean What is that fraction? 0.71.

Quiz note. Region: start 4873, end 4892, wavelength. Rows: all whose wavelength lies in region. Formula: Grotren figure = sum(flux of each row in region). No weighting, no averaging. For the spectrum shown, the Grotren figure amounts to 1837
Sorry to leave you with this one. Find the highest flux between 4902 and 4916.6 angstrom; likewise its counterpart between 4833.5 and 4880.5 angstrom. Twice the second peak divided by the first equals 3.6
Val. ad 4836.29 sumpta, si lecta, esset 106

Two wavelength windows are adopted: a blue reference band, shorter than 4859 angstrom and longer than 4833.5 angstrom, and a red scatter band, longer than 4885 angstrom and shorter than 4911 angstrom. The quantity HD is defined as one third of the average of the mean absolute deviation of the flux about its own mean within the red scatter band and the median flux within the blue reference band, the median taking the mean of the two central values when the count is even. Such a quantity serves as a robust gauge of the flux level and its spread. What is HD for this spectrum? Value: 21.1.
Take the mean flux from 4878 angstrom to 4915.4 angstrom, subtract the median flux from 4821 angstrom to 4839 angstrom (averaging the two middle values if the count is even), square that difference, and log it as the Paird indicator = 1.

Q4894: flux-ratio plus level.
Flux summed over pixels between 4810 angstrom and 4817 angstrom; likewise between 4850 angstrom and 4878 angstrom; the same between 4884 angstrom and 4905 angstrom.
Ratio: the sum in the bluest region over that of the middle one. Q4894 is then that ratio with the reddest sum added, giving 1943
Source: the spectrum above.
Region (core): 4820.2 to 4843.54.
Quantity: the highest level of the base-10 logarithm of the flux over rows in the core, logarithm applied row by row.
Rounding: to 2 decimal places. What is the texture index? 2.06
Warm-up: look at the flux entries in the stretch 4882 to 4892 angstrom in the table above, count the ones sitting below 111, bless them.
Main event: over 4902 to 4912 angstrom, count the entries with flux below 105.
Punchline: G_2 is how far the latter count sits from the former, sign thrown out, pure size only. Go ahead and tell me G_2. 0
